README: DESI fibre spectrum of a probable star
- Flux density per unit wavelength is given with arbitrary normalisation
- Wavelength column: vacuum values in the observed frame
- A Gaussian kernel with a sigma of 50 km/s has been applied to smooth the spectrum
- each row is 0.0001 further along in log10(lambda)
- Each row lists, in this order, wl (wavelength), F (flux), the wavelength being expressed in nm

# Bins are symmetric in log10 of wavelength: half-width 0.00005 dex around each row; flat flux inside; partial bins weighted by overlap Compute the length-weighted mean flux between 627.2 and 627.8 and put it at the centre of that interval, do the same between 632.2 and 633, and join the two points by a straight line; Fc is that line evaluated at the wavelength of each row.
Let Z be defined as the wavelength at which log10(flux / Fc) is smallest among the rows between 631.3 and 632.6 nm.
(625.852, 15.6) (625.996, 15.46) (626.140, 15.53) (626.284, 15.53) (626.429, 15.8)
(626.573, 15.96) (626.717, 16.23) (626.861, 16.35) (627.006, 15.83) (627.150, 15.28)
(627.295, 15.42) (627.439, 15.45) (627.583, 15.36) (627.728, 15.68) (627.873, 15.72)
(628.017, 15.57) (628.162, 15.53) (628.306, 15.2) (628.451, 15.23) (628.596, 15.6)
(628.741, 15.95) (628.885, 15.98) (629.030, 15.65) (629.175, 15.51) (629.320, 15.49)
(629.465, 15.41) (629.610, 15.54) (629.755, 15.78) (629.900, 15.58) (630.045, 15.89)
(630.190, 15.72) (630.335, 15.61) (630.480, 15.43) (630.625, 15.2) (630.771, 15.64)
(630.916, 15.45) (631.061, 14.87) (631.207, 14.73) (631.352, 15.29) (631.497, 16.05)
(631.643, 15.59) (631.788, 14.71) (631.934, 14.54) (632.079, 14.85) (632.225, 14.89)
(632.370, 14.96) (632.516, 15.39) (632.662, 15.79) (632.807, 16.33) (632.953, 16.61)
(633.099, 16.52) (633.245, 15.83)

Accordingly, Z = 631.934 nm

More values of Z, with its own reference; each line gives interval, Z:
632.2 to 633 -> 632.225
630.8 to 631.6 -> 631.207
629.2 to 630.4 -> 629.465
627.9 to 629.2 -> 628.306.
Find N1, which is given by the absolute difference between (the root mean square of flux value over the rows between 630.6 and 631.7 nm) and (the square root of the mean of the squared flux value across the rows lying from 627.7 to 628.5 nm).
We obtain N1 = 0.13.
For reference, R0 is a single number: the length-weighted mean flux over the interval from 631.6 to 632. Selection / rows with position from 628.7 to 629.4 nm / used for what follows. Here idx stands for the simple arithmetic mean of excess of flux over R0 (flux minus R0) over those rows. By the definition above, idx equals 0.81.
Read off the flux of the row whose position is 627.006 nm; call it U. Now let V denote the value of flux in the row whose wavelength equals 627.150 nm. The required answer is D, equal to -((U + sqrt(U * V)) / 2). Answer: -15.7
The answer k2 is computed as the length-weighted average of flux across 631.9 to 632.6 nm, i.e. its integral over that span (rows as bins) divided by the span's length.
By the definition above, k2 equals 15.0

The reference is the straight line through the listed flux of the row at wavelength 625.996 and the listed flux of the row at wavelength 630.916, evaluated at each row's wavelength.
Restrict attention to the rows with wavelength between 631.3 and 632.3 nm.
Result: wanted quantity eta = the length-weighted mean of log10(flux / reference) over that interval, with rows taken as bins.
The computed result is -0.0094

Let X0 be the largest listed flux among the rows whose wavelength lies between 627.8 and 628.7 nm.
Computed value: 15.72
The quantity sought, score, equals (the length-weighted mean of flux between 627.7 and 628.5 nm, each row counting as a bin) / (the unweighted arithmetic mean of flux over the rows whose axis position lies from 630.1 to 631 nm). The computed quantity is 1.00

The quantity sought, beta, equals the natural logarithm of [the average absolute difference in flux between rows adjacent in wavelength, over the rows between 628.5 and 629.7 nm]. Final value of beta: -1.87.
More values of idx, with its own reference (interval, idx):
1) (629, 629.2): 0.68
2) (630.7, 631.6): 0.43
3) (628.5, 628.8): 0.87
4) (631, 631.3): -0.10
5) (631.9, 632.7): 0.17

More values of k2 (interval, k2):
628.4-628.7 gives 15.5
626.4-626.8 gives 16.1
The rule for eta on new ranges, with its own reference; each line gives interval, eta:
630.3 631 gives -0.0001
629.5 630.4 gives 0.0062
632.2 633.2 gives 0.0102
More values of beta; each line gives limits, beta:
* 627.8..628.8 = -1.55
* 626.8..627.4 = -0.91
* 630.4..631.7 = -0.87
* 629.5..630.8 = -1.45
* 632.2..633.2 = -1.20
